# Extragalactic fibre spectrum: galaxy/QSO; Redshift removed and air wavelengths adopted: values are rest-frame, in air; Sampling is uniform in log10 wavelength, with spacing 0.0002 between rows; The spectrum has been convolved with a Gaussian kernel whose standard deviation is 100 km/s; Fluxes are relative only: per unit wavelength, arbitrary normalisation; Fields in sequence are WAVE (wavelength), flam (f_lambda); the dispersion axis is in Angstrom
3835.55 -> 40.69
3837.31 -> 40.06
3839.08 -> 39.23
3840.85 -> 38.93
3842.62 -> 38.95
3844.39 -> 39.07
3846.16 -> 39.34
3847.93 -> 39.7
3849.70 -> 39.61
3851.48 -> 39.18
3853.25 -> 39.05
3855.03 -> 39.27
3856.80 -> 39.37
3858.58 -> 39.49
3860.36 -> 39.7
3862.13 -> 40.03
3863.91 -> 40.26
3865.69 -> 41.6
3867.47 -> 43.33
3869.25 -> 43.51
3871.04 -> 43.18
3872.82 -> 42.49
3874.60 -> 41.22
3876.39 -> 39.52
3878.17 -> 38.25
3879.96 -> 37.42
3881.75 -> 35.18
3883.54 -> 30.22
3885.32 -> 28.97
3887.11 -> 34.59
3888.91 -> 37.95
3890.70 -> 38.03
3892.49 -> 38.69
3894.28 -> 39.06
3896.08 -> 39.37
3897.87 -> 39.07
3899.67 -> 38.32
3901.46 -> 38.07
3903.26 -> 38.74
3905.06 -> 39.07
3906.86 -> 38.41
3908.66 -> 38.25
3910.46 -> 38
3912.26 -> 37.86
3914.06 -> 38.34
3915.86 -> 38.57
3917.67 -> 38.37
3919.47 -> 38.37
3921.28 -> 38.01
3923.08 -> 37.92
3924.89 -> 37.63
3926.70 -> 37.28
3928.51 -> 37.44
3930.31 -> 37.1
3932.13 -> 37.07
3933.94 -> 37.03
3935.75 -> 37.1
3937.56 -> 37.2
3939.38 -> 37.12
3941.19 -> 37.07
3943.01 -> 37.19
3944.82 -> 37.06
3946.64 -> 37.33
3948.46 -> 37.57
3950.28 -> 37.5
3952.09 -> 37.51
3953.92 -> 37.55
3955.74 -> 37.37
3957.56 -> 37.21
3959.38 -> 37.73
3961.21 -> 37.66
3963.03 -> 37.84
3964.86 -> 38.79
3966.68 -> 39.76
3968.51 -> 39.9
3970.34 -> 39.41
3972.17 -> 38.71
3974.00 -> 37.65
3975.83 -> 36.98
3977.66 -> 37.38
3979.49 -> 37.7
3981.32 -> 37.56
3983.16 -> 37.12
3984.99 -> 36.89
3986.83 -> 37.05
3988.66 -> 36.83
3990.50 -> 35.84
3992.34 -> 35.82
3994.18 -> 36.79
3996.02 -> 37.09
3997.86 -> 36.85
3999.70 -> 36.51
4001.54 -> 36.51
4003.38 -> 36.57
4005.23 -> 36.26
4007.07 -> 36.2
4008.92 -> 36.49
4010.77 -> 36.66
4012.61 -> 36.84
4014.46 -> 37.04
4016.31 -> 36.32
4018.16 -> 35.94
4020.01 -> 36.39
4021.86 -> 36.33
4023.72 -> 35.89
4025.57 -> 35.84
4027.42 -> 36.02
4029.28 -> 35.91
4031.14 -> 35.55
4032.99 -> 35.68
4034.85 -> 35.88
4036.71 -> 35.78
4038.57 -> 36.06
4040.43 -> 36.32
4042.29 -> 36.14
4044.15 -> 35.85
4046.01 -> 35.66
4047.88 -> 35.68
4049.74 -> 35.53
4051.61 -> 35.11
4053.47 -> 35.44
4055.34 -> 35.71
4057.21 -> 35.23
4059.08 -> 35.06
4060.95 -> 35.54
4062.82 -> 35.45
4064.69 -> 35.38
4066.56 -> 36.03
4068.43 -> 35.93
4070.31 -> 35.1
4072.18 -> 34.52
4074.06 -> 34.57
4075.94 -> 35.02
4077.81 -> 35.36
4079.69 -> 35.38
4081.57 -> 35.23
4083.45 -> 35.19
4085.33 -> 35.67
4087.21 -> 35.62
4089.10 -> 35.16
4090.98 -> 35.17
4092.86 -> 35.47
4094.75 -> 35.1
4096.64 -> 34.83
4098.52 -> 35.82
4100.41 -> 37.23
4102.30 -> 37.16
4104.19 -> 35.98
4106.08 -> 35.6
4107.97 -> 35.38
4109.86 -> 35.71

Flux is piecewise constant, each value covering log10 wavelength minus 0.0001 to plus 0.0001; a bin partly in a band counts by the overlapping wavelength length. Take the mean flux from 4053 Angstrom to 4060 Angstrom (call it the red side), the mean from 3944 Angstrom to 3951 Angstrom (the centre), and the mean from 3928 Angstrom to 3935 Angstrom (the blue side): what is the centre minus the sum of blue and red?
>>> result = -35.2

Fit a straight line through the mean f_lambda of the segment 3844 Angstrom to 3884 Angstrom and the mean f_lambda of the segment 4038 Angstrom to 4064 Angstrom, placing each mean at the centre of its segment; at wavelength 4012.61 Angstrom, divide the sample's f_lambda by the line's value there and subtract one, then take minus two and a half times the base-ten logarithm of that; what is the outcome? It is 4.9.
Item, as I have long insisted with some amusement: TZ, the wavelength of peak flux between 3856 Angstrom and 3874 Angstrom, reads 3869.25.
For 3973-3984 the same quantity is 3979.49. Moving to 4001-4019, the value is 4014.46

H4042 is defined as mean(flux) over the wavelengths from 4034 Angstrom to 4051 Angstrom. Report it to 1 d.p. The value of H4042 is 35.9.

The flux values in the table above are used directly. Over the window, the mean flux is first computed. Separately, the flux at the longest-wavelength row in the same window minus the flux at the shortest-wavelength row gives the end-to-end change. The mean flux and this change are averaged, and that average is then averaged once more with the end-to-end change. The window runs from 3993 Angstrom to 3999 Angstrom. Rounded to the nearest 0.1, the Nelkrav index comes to 9.3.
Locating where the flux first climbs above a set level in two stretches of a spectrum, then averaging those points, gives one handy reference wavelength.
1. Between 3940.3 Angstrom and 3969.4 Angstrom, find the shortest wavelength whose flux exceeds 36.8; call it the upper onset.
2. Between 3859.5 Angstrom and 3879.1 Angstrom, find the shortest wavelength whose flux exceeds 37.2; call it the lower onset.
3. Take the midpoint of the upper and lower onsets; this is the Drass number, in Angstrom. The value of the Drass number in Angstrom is 3900.8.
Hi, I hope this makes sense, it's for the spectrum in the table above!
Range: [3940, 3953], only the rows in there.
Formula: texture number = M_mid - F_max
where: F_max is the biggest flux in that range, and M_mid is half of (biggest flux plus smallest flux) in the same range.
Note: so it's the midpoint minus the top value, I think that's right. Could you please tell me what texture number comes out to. -0.3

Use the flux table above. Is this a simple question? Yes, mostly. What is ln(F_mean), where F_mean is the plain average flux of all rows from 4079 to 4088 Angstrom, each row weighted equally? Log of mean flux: 3.57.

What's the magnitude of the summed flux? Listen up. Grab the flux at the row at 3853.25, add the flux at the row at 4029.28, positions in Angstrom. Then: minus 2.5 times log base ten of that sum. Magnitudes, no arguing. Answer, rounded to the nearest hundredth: -4.69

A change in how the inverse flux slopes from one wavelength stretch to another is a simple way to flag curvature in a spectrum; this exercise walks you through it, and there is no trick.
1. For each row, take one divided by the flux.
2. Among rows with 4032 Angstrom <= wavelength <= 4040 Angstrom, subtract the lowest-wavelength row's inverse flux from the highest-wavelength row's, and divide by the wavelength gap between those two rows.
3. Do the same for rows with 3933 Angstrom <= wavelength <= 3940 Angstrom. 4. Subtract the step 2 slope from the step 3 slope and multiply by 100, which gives 0.004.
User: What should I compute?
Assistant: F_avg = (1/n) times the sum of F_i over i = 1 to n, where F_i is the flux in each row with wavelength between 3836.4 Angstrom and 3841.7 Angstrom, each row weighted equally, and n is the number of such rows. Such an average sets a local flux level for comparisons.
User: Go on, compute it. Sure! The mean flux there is 39.4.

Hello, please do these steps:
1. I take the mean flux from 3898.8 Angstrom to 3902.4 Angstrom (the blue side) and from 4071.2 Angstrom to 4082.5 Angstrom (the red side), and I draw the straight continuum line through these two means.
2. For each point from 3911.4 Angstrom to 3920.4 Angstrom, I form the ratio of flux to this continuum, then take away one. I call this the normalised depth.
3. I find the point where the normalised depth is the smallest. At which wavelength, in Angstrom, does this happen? 3912.26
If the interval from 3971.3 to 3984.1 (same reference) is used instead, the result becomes 3975.83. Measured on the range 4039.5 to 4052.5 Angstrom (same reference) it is 4051.61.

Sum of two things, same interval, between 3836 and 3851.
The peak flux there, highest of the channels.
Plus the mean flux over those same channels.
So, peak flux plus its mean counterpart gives 79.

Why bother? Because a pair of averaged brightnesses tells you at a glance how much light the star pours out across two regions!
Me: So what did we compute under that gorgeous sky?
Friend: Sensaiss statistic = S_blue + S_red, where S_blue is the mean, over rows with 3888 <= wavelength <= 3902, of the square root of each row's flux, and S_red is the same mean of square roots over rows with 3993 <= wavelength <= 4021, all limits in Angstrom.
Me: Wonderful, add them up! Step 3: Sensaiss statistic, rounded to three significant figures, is 12.3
